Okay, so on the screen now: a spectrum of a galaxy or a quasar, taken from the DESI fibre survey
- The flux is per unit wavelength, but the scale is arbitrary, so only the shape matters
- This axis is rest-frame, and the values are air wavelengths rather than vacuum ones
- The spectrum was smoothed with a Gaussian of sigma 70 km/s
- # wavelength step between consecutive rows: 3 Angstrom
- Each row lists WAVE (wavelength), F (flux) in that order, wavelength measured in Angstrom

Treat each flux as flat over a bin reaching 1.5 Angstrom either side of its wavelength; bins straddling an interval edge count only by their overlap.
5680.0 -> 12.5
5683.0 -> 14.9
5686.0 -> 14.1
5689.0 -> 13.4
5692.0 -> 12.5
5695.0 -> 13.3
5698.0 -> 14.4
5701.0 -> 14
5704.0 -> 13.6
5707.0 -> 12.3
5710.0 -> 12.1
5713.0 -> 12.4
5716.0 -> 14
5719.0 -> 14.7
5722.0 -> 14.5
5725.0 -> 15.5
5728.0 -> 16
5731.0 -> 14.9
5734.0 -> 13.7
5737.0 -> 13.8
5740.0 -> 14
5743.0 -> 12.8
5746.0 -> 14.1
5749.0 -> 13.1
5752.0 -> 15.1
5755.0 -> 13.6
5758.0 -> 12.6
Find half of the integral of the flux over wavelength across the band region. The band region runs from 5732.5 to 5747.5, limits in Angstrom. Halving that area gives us 103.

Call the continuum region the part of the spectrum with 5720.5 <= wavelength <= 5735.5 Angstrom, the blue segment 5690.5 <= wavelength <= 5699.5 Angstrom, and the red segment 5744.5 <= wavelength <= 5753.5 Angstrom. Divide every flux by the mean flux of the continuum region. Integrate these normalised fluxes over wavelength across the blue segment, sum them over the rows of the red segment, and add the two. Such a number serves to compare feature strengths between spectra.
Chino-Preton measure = 10.9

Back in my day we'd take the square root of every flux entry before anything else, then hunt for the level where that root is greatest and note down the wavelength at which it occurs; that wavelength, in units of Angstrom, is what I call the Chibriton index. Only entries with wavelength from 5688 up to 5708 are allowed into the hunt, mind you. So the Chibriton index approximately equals 5698.0 Angstrom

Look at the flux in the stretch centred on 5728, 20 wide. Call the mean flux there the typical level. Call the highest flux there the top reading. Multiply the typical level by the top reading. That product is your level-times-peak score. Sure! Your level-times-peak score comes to 236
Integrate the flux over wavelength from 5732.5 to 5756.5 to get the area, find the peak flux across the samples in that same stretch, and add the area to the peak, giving 346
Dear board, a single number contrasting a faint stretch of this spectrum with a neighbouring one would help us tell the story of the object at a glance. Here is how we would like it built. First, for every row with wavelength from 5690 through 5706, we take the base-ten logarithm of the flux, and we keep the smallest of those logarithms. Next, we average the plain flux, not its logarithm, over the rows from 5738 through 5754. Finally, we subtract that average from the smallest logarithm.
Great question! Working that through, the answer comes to -12.7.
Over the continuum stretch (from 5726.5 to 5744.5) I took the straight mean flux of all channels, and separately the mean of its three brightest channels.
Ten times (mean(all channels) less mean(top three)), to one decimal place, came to -7.7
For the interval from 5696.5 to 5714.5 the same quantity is -8.7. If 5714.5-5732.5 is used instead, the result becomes -5.3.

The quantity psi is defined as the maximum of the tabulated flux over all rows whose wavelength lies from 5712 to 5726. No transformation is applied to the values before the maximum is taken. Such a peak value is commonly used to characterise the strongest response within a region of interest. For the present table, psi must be 15.5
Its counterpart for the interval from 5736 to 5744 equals 14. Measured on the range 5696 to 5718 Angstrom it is 14.4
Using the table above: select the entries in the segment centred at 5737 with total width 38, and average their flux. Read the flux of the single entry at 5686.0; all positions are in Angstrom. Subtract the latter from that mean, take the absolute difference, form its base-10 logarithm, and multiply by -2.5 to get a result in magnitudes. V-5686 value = 1.8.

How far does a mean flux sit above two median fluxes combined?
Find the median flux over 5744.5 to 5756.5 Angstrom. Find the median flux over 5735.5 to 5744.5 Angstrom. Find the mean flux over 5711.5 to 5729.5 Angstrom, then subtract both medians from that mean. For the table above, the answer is -13.1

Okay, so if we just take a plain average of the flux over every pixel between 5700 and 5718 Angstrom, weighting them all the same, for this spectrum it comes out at 13.1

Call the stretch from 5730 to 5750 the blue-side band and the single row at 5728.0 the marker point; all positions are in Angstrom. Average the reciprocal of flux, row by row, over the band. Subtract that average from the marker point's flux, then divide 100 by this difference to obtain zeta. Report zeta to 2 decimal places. 6.28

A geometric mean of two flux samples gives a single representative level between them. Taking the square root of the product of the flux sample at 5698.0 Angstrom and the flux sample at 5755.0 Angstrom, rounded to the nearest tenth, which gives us 14.0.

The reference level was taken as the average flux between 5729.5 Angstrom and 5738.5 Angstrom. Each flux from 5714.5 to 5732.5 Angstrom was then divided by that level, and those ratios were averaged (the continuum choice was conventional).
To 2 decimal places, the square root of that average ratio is 1.03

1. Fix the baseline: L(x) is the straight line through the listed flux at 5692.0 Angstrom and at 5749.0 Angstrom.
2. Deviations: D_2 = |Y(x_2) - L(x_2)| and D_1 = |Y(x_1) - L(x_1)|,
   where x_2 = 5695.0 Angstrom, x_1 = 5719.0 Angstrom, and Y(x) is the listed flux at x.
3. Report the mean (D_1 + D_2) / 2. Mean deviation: 1.3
